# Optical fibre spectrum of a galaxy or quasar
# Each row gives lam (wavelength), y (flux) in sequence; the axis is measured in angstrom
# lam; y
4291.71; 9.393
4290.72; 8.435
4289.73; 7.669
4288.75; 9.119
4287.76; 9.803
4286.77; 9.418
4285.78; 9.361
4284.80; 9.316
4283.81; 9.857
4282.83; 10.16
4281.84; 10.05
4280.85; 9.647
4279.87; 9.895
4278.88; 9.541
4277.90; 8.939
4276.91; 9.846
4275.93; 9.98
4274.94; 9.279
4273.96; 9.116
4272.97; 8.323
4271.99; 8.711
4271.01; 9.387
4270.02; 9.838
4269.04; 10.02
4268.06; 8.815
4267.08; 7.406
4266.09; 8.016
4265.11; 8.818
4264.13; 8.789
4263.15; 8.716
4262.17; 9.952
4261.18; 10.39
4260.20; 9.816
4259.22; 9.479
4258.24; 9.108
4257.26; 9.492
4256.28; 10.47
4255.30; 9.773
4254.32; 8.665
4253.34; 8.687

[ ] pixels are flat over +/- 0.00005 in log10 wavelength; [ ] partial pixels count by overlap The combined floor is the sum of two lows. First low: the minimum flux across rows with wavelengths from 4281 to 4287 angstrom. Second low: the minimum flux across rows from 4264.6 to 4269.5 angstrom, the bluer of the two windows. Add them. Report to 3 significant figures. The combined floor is 16.7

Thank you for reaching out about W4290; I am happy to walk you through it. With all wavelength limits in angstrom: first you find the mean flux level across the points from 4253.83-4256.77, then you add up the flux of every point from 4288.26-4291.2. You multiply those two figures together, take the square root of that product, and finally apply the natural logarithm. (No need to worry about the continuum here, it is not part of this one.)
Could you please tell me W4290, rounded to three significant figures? 2.75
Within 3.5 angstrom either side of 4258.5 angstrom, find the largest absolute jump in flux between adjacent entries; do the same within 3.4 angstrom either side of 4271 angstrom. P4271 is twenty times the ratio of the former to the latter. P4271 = 16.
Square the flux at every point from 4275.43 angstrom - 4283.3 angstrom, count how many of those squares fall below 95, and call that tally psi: 3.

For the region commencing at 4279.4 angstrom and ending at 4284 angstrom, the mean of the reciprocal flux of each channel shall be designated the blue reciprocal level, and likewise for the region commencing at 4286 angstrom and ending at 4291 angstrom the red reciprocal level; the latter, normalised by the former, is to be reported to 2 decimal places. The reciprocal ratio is 1.12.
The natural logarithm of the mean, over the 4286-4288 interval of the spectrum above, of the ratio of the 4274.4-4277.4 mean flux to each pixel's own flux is 0.01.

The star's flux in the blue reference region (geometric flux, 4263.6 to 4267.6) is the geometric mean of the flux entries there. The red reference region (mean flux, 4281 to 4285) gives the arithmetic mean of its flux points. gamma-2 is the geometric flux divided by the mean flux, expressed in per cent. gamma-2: 84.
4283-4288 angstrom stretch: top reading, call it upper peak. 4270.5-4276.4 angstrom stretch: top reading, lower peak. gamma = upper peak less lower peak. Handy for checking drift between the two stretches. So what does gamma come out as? -0.12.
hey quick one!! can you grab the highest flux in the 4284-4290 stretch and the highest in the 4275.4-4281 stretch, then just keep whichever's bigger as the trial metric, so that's 9.98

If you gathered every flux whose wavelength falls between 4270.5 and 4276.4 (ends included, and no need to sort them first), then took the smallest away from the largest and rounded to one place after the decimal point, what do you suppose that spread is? 1.7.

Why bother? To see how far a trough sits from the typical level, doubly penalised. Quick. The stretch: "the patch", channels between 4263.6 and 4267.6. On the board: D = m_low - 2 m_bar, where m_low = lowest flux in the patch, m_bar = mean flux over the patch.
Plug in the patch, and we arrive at -9.1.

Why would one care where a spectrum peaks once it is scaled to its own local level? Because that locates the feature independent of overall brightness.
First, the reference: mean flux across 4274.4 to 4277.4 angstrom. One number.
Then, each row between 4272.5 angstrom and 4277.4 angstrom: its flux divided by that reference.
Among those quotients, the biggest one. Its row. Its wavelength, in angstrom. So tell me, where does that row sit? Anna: 4275.93 angstrom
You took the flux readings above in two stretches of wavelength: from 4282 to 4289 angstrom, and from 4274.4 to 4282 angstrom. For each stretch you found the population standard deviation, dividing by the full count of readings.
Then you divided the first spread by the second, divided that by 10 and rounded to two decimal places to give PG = 0.10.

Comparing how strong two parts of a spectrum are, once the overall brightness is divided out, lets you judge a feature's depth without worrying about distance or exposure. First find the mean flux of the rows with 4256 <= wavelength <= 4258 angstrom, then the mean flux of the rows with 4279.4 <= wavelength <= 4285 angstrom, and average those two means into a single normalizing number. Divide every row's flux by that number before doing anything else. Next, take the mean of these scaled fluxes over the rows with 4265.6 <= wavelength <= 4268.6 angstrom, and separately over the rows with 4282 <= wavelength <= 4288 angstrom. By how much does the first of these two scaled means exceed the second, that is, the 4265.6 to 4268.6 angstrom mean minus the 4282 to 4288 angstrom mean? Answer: -0.16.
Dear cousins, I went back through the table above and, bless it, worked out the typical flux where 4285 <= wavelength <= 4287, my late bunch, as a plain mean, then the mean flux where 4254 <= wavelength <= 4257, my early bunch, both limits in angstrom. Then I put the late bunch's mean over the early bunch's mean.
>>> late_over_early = 0.97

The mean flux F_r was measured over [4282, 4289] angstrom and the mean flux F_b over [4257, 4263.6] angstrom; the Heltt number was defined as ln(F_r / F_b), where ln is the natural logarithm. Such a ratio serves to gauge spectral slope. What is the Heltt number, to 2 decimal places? 0.00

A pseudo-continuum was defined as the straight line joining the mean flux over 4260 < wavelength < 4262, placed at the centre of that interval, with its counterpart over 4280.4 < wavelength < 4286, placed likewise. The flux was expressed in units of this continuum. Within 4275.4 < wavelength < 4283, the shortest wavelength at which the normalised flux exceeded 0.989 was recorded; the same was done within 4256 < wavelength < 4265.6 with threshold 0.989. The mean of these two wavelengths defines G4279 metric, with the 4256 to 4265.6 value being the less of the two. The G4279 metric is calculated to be 4266.1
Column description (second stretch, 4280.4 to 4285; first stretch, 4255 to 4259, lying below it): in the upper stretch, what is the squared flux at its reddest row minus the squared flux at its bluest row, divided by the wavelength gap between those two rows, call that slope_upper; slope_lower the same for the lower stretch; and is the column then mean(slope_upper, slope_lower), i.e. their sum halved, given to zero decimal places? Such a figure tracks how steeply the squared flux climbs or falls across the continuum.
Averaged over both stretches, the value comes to -3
